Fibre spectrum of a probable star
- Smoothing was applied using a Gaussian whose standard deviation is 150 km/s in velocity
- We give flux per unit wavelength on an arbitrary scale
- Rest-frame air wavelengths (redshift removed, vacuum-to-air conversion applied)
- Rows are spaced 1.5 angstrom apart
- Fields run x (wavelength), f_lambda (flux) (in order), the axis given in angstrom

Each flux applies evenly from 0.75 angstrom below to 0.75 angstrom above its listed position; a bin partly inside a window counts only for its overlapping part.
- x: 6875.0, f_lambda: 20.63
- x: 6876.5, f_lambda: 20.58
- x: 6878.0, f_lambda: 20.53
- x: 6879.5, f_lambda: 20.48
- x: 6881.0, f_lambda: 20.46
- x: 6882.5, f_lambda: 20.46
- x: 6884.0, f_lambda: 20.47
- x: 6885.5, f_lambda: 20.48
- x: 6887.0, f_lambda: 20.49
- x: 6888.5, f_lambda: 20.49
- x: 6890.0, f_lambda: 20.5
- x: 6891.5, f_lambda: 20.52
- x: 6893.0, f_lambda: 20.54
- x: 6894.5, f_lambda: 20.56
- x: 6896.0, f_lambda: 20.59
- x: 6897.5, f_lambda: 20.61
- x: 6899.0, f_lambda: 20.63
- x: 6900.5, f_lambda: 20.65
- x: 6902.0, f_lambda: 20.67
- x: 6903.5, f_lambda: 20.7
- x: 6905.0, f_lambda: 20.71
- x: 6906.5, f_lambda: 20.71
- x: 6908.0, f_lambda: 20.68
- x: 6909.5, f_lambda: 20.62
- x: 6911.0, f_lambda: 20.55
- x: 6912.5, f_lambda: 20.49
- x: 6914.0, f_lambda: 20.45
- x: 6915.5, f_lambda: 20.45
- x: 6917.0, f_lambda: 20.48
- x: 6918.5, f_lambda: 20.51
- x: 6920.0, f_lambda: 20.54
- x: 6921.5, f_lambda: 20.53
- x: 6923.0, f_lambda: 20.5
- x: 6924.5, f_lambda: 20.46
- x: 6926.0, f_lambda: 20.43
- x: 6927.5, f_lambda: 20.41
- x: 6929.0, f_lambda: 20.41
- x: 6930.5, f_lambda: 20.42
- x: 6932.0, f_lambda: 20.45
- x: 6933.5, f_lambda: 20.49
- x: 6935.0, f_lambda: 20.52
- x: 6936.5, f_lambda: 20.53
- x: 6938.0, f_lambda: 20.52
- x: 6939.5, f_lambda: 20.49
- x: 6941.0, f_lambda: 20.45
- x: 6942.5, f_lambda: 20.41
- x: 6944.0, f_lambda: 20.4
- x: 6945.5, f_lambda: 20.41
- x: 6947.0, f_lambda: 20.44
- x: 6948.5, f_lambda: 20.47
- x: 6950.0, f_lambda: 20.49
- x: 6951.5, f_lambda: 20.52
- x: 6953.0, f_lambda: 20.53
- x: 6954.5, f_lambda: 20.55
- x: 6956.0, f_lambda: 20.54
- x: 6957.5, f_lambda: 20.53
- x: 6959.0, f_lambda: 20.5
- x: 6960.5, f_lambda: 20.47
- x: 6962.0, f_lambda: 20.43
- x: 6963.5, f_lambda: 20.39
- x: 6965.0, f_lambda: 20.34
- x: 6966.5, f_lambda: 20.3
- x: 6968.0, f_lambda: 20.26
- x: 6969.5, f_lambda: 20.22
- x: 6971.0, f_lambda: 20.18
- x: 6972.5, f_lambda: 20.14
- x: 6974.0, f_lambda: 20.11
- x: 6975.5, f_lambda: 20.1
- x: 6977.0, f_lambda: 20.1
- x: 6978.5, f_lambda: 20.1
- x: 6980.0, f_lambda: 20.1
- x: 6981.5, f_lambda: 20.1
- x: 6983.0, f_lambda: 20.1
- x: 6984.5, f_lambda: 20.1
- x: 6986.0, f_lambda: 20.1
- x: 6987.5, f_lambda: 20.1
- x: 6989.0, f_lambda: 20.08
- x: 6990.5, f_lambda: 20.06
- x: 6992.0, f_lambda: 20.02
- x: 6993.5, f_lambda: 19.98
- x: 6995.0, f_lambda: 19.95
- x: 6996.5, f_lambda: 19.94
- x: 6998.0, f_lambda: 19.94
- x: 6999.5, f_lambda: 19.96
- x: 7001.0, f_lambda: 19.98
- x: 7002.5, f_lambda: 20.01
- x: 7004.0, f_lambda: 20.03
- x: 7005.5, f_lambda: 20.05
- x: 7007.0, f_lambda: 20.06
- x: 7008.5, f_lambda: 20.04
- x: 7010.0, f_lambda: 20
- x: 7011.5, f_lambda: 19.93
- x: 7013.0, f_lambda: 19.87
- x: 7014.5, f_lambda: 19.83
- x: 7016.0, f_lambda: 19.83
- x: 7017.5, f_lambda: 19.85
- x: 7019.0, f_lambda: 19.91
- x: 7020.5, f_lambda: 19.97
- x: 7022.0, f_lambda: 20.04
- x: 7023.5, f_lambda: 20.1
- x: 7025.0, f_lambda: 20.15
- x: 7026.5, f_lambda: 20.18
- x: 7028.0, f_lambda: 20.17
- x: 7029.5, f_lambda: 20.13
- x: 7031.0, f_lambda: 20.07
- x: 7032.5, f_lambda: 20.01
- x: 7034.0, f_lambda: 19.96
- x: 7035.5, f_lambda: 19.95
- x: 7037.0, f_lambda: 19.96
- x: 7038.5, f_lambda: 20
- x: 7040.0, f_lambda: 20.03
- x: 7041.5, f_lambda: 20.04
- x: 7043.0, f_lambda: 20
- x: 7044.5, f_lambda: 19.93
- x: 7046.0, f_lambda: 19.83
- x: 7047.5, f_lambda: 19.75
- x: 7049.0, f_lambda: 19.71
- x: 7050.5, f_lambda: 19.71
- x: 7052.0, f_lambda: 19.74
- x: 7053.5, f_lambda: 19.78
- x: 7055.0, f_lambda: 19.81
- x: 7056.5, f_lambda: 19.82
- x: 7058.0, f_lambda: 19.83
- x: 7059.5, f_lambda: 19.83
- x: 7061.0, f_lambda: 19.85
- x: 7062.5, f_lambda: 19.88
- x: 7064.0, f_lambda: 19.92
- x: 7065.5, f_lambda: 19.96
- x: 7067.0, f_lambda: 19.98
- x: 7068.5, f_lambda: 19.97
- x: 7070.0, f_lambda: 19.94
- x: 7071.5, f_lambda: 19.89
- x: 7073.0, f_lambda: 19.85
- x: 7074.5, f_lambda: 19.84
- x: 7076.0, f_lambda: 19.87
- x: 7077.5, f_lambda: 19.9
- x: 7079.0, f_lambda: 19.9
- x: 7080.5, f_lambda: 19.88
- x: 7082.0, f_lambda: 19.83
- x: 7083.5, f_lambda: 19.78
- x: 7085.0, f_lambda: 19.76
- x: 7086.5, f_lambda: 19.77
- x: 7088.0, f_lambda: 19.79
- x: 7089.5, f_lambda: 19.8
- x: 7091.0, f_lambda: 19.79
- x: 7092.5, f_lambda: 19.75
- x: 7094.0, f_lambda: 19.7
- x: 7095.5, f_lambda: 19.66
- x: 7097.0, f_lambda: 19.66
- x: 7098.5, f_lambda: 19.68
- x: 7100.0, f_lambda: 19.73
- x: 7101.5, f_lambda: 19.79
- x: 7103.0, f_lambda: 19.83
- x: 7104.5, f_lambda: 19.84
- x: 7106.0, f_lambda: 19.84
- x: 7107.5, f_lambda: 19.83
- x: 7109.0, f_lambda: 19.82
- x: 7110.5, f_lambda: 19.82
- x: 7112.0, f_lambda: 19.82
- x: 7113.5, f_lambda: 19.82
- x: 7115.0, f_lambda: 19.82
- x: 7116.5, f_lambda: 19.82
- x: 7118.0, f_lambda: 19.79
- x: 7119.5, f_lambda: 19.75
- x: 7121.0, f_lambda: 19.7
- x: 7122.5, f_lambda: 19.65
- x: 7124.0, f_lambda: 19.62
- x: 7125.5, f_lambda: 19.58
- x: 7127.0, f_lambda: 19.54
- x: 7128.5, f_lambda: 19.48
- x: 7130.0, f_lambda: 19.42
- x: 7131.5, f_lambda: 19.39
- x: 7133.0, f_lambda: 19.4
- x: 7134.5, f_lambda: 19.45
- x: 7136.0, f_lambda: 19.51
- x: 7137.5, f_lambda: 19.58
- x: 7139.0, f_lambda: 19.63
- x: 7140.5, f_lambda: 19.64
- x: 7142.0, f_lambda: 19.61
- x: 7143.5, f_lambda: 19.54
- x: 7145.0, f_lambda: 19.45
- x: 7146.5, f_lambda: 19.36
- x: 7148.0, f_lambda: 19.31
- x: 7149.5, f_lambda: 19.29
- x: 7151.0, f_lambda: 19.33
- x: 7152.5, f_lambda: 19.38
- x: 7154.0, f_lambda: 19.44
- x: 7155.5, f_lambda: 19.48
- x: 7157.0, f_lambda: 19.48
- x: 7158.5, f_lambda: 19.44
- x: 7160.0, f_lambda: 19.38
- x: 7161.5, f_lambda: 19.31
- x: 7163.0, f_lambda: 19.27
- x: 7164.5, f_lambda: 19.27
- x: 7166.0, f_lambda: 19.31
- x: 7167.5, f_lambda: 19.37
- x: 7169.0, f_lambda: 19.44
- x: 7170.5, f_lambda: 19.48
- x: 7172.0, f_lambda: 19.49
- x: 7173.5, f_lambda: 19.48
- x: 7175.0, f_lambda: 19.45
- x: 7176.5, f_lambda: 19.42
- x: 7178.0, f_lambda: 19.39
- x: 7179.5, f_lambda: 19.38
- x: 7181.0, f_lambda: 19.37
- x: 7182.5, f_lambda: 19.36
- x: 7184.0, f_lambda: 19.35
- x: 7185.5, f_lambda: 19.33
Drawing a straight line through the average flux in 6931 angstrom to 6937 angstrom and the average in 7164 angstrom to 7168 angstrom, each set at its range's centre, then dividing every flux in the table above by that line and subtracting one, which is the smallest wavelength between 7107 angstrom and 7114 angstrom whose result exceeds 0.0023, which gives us 7107.5 angstrom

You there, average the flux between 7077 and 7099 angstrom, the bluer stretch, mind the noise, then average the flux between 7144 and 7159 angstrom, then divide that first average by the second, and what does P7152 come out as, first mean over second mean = 1.02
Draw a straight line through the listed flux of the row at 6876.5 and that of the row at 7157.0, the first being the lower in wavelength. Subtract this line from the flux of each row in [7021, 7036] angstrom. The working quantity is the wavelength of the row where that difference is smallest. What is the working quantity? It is 7035.5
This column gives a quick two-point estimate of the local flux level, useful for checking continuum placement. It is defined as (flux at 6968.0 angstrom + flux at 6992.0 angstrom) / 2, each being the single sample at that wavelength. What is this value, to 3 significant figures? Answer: 20.1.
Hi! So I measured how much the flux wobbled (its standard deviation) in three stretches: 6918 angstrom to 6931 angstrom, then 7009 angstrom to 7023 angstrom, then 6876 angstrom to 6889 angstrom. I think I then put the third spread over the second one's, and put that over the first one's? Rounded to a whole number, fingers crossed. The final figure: 10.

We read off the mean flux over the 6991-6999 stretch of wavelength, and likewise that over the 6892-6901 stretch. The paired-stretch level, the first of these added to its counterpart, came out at 40.6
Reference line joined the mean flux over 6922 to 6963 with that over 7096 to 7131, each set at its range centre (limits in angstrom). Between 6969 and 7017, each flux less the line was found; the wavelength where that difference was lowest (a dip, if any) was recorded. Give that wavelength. 7014.5 angstrom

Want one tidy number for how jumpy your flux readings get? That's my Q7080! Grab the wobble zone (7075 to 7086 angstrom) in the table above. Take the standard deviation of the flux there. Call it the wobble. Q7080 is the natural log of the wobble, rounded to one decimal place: -2.9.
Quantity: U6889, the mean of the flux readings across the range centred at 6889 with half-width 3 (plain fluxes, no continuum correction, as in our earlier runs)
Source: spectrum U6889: 20.5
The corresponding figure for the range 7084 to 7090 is 19.8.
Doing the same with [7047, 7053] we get 19.7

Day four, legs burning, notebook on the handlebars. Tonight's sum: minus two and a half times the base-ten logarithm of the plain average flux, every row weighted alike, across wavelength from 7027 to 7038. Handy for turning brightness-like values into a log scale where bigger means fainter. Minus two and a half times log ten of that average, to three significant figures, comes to -3.25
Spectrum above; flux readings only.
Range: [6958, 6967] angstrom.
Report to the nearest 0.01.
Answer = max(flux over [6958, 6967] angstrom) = 20.50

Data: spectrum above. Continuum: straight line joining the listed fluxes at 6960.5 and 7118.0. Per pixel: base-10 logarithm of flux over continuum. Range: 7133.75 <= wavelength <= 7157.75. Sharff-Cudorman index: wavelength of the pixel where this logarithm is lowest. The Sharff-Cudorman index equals 7149.5 angstrom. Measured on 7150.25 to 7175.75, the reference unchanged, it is 7163.0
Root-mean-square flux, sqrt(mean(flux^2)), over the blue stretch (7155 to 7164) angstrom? 19.4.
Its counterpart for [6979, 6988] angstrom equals 20.1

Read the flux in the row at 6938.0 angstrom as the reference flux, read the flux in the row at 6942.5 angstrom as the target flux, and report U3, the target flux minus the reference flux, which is -0.11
